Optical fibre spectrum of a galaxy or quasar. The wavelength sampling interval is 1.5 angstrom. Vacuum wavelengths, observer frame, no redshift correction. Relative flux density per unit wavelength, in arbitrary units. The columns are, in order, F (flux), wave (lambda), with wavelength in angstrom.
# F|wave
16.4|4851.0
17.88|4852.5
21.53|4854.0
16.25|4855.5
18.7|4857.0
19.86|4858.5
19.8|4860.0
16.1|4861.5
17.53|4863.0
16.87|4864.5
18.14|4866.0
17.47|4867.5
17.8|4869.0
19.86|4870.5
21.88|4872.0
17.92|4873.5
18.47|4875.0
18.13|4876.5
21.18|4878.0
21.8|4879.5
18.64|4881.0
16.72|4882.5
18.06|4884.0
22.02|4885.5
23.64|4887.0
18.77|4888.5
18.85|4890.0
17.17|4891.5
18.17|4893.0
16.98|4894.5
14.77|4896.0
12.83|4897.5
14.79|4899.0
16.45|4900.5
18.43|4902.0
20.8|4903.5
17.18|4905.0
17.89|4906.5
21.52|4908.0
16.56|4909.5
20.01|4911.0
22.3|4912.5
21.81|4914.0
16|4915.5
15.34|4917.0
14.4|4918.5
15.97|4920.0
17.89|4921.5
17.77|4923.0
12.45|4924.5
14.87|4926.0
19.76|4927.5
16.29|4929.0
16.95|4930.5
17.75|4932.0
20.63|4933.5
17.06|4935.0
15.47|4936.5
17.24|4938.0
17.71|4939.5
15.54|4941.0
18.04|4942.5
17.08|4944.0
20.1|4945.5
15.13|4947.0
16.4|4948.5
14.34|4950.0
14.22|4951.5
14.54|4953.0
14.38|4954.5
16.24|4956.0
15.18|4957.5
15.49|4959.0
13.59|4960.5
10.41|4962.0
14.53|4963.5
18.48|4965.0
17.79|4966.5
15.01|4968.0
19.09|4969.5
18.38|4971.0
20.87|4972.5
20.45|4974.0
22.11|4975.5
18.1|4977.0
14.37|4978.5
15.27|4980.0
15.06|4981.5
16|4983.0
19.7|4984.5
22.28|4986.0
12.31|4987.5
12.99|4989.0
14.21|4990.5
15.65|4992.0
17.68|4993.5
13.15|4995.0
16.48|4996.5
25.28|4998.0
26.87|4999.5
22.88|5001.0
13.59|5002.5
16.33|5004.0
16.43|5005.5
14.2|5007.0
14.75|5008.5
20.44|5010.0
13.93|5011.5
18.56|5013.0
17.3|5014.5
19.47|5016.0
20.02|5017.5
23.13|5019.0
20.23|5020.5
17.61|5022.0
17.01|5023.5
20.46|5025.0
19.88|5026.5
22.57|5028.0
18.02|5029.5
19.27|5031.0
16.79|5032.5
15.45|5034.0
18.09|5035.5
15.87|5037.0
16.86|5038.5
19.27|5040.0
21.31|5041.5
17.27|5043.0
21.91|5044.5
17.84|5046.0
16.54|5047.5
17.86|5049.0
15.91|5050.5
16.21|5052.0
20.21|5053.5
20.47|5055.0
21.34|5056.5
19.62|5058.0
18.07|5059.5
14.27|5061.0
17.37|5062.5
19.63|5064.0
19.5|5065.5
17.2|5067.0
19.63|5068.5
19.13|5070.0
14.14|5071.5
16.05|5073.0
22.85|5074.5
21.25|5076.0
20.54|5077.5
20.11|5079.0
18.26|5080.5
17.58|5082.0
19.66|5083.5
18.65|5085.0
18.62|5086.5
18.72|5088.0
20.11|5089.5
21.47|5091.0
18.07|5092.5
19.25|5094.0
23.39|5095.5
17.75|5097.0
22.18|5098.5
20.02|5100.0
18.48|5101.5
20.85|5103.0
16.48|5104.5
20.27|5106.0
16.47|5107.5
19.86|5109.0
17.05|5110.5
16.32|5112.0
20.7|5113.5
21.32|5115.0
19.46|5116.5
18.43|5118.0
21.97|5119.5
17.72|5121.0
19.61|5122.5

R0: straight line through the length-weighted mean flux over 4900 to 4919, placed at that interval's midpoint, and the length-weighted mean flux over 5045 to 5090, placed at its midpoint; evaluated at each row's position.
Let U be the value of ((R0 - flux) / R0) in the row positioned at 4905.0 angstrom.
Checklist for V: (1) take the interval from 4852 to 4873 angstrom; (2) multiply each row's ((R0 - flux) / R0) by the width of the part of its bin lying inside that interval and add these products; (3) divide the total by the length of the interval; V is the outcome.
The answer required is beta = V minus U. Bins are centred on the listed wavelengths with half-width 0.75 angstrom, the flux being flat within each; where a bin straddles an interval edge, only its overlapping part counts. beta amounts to -0.08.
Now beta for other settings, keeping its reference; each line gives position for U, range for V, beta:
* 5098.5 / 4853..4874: 0.18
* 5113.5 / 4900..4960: 0.19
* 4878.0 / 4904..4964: 0.25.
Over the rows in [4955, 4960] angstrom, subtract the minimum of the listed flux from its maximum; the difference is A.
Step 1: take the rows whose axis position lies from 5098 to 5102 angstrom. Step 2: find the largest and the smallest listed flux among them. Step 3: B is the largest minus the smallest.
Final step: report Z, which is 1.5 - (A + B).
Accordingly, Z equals -3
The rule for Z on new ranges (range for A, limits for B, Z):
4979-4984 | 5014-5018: -2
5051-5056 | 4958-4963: -8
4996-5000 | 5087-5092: -12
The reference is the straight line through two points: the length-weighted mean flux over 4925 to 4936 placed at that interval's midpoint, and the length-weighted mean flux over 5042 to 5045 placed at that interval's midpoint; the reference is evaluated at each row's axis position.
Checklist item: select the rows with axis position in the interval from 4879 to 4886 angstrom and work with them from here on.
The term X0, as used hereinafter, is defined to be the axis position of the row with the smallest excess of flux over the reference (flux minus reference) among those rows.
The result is 4882.5 angstrom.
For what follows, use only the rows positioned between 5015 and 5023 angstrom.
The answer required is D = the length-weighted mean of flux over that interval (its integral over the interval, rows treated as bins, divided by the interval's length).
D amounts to 19.9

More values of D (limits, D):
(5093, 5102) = 20.2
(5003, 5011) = 16.3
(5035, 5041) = 17.7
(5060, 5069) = 17.9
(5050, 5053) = 16.4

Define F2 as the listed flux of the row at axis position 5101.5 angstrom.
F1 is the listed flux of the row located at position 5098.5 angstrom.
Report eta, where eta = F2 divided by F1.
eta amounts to 0.83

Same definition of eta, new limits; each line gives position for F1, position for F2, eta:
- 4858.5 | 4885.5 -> 1.11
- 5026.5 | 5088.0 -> 0.94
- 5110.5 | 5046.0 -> 1.05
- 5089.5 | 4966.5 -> 0.88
